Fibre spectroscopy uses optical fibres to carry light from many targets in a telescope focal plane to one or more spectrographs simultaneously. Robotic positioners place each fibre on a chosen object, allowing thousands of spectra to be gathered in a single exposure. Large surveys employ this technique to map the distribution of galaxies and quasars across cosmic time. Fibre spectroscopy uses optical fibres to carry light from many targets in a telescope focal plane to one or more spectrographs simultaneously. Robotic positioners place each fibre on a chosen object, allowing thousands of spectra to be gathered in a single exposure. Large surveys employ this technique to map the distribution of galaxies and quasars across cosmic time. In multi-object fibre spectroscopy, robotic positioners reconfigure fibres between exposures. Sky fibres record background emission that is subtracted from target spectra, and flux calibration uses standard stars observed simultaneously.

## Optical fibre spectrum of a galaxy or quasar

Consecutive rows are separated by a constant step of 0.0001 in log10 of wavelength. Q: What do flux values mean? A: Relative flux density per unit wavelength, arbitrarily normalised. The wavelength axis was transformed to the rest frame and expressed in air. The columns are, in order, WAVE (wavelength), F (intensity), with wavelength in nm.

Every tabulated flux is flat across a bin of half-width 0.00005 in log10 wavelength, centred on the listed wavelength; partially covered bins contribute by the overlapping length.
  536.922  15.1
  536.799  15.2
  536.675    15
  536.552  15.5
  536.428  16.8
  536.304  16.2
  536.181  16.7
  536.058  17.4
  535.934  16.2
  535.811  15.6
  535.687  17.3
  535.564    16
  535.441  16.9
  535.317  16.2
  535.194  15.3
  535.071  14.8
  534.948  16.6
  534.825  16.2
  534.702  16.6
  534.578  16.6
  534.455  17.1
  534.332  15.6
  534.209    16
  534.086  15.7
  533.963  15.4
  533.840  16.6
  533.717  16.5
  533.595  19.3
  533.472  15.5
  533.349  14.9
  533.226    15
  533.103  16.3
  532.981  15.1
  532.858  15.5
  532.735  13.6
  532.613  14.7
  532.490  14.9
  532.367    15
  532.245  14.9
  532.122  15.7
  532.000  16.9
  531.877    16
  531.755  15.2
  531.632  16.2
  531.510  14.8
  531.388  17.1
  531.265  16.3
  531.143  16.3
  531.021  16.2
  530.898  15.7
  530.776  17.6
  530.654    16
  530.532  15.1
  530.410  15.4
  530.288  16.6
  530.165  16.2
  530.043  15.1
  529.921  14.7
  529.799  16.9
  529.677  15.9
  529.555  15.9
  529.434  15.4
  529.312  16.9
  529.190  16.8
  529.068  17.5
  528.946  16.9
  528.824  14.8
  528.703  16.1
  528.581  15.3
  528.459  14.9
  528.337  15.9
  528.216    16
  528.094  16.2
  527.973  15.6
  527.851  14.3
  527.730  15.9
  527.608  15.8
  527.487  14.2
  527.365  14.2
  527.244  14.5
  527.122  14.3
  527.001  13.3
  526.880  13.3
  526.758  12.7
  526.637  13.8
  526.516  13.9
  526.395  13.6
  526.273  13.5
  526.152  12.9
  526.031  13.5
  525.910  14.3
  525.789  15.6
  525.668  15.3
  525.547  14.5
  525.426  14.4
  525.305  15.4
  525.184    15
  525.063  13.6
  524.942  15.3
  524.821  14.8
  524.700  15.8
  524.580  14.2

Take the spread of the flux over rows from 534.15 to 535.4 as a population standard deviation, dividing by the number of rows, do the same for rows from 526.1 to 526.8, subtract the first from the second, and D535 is -0.21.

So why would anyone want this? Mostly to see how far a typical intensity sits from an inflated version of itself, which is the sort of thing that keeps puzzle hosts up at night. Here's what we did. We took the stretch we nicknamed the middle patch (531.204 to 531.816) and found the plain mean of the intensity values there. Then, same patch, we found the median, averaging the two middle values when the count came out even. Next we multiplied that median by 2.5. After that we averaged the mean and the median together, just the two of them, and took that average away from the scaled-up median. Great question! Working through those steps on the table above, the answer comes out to 24.44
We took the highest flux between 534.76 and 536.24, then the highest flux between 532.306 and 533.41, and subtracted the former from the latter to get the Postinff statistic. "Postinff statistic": -1.1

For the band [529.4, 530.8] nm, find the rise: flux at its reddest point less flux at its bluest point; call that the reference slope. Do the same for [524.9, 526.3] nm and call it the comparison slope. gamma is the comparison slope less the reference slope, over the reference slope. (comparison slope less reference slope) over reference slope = -1.8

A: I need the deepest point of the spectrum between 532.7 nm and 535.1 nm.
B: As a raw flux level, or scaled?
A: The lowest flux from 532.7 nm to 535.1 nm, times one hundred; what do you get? 1360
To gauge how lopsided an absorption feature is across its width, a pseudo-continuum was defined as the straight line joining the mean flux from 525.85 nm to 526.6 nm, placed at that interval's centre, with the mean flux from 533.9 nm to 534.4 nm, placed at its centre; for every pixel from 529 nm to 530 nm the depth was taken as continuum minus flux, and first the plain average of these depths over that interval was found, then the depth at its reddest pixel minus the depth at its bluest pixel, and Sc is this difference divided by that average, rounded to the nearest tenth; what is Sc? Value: -1.7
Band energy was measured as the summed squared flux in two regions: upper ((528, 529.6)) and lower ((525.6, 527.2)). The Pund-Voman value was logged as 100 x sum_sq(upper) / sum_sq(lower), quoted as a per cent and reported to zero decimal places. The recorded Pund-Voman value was 134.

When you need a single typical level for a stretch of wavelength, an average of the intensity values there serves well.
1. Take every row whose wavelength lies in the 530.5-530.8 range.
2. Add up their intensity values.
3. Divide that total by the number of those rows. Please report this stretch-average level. 16.2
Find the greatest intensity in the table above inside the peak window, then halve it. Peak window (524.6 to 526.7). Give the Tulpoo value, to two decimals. 7.90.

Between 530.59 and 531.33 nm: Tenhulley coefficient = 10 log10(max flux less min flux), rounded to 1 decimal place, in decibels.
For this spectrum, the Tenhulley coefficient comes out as 2.8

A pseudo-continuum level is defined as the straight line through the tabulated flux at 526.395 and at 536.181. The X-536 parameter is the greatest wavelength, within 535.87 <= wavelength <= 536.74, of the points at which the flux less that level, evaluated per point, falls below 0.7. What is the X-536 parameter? 536.675 nm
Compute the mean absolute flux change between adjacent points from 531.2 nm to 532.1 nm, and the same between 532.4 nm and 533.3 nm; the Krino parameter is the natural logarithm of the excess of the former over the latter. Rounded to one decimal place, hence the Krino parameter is -1.7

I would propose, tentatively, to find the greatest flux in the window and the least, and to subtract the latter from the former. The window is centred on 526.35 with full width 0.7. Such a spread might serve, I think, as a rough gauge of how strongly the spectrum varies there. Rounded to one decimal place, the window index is 1.0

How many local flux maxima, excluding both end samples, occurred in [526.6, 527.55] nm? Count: 1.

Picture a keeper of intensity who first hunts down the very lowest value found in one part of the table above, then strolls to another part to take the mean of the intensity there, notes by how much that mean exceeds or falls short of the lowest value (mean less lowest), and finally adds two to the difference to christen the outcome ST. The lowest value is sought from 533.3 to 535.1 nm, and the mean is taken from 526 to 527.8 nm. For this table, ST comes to 1.2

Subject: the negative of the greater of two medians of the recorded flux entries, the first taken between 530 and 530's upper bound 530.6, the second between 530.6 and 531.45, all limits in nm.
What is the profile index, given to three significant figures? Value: -16.3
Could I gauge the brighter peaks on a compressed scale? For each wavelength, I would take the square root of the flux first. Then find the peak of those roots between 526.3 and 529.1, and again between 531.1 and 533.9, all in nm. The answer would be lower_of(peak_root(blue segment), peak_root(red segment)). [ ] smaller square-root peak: 4.18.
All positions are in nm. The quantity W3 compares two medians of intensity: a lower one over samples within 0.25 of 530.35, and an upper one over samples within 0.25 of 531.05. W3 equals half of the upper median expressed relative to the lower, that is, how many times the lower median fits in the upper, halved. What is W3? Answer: 0.51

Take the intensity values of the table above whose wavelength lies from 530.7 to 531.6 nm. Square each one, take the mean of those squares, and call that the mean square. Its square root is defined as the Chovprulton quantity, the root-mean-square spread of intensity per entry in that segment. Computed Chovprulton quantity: 16.3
